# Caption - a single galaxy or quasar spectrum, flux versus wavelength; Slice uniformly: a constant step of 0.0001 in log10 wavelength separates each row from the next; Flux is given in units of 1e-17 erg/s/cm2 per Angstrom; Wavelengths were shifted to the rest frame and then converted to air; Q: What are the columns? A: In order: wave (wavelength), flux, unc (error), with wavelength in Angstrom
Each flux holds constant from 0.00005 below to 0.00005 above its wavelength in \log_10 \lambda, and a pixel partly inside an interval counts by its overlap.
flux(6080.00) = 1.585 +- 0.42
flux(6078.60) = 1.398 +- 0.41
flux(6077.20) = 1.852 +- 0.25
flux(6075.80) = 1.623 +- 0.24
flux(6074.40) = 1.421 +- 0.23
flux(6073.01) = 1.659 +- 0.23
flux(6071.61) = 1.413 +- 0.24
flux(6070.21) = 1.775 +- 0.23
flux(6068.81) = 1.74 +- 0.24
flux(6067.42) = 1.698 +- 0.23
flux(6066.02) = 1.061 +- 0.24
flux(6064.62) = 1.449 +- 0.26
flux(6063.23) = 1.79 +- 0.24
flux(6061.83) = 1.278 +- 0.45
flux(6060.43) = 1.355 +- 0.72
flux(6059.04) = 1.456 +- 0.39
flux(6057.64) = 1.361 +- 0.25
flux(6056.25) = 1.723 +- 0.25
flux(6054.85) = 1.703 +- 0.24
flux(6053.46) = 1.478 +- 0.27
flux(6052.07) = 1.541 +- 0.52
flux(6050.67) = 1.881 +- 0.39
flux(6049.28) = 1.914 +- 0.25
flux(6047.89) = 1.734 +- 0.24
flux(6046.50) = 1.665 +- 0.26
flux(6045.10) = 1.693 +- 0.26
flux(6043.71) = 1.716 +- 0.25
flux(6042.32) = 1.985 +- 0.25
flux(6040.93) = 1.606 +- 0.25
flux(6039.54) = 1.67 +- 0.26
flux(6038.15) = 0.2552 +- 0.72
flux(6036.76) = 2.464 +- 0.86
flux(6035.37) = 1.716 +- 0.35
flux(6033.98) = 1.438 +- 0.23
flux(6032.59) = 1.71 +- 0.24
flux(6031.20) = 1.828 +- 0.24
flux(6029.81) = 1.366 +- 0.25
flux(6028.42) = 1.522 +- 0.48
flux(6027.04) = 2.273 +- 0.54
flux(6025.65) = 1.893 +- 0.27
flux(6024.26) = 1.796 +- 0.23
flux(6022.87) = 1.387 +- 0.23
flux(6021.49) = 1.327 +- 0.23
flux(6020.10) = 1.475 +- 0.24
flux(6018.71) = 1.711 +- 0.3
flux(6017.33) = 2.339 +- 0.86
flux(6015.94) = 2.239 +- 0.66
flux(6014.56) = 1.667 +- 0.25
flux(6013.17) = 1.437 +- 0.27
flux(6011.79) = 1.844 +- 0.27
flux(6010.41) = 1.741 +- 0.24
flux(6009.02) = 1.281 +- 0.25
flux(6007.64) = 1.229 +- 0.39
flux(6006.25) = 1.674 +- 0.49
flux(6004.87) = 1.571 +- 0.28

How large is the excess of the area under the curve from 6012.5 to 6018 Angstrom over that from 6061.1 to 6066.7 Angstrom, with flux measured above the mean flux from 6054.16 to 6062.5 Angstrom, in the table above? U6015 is 2.9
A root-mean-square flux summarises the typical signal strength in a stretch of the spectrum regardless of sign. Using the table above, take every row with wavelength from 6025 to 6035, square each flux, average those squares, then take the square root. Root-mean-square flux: 1.743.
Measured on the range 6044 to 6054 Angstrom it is 1.707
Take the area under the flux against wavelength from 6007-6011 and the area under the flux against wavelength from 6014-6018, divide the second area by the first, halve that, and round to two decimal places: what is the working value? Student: 0.74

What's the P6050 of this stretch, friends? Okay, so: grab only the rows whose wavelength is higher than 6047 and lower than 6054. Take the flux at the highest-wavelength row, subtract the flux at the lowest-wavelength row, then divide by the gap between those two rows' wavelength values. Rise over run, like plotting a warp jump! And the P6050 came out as -0.046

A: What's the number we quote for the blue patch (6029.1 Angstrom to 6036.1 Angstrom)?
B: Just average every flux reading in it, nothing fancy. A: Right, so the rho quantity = 1.61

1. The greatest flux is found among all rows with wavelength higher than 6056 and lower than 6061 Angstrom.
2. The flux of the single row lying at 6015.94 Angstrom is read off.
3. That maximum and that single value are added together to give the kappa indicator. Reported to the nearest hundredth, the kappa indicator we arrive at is 3.96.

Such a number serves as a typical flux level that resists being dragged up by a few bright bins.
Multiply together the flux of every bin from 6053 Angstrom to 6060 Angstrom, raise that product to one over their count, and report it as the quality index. 1.54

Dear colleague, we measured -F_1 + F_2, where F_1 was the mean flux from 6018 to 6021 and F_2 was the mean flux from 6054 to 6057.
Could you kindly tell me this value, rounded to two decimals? 0.12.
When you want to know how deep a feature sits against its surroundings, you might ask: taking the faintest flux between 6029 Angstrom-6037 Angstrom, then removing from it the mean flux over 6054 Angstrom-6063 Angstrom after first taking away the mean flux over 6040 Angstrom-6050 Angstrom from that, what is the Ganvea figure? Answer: 1.6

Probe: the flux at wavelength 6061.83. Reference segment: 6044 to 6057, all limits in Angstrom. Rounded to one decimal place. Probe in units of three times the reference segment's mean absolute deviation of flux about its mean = 4.4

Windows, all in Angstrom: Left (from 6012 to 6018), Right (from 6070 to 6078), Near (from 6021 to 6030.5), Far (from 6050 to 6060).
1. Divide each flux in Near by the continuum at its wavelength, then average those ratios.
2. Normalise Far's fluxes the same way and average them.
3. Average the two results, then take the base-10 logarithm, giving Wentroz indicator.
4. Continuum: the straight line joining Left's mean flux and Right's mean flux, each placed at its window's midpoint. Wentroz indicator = -0.04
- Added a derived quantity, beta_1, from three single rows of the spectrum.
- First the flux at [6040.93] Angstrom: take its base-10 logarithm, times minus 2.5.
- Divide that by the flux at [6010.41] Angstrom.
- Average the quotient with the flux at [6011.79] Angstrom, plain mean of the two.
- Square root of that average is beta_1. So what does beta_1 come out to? 0.88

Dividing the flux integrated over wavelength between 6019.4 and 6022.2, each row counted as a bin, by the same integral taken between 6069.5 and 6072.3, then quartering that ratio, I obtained 0.22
